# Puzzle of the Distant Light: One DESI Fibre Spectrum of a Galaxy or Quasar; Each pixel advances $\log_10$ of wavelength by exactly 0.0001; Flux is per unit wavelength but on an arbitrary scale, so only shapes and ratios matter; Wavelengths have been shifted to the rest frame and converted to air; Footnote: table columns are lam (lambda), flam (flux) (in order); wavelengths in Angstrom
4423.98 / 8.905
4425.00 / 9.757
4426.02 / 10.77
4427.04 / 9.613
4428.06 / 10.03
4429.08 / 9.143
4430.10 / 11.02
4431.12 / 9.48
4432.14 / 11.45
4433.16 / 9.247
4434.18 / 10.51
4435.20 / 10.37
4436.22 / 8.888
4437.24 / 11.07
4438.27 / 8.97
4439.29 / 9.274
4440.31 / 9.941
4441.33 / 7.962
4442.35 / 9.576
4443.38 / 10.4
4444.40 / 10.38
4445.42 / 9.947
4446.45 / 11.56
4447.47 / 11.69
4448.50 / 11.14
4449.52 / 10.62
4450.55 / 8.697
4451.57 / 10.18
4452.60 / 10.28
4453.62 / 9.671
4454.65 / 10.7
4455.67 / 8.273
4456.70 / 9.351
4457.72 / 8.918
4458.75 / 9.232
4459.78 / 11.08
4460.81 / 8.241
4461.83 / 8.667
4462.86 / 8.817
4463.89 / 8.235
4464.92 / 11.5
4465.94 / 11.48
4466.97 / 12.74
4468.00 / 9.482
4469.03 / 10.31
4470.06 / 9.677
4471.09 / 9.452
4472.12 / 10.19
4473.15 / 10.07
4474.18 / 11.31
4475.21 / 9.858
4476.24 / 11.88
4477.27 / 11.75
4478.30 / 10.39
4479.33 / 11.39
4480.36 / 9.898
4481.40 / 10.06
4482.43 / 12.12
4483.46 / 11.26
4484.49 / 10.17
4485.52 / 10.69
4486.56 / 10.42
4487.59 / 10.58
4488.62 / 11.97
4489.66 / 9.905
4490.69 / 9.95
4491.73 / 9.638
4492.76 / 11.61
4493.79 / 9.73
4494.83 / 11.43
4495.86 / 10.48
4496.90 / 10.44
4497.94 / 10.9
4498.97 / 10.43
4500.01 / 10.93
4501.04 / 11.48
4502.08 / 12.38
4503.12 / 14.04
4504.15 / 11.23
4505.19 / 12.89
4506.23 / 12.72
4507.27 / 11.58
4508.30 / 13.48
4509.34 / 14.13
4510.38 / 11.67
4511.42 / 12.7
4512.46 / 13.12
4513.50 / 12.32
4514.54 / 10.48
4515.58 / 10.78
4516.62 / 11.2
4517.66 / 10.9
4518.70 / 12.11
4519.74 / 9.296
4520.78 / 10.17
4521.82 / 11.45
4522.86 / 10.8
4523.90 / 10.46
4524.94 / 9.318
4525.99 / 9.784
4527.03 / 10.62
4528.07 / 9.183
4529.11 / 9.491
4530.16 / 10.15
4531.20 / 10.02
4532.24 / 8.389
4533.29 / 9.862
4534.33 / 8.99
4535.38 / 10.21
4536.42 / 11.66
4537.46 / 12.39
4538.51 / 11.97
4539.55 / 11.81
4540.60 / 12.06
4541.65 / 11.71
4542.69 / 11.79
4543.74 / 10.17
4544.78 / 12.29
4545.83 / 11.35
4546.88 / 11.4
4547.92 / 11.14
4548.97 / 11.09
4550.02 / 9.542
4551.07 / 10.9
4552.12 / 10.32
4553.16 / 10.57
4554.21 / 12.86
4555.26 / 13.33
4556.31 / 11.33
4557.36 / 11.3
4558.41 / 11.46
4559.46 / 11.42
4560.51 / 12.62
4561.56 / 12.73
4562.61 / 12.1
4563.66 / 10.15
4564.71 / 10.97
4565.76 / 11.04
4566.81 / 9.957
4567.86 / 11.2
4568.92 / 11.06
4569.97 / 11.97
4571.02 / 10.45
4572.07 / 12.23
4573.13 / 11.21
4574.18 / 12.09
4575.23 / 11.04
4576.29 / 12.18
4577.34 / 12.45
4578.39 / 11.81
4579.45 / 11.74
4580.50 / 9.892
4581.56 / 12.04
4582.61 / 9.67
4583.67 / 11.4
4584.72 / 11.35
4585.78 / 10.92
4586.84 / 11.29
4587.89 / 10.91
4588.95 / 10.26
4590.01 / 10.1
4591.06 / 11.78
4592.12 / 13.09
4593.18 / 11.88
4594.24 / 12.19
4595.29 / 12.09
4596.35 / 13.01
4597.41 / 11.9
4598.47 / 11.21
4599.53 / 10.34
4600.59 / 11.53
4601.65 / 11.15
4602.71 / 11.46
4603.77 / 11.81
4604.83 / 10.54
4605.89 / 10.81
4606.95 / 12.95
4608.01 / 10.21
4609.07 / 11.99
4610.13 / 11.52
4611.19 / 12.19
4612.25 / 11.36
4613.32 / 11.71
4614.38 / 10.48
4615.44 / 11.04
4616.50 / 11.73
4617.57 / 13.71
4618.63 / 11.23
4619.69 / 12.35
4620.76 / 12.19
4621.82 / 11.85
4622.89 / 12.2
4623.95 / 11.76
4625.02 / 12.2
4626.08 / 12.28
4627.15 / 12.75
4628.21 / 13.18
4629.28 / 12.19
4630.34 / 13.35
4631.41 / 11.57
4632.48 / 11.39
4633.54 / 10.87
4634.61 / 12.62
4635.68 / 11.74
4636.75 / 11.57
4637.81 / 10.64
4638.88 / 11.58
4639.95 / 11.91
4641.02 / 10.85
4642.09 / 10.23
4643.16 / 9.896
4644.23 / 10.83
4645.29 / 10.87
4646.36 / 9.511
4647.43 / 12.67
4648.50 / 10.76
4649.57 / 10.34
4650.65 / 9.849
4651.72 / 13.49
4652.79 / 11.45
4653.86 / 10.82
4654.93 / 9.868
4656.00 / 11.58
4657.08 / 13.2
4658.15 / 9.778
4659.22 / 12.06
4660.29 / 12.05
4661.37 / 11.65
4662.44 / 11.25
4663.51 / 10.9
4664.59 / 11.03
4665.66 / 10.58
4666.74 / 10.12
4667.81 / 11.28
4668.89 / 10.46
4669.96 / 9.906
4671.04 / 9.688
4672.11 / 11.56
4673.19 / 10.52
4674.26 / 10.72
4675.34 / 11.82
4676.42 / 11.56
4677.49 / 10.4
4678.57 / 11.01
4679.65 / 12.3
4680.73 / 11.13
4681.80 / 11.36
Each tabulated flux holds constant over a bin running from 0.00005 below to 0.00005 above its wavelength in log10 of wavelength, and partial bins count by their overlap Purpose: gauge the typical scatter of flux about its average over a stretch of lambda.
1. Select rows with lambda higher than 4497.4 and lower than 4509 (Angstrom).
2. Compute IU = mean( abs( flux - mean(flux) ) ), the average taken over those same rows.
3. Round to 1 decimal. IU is 1.0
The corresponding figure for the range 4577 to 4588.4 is 0.6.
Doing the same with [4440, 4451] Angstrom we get 0.9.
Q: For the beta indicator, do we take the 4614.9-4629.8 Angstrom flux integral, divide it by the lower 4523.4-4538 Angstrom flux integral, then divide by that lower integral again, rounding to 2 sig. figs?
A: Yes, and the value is 0.0085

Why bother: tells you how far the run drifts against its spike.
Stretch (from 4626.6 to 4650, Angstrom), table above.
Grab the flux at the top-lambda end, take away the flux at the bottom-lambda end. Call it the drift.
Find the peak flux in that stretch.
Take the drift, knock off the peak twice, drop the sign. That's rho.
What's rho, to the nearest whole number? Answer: 29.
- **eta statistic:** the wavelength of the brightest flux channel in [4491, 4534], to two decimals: 4509.34 Angstrom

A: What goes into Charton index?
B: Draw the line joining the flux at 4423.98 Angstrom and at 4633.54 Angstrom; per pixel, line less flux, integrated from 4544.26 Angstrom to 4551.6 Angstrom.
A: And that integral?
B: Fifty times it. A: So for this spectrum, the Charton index -379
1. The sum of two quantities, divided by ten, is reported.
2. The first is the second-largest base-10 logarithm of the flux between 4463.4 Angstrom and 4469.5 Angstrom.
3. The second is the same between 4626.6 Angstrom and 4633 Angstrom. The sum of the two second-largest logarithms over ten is 0.218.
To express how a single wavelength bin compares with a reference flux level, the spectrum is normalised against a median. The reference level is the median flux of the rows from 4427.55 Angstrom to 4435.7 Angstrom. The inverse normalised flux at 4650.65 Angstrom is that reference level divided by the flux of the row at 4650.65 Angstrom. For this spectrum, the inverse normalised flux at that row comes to 1.04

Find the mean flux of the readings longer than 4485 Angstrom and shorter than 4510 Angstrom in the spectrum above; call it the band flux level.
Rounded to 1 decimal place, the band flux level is 11.4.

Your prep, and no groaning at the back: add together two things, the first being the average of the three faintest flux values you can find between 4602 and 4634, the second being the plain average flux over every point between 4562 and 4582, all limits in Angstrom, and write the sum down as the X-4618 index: 21.8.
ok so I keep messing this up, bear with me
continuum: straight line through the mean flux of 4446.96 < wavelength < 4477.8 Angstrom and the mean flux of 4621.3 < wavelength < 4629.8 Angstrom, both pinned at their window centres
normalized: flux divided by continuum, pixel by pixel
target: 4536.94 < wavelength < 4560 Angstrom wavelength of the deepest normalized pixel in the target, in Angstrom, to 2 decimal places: 4550.02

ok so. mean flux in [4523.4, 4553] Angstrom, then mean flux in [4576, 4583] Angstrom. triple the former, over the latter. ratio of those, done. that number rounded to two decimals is 2.80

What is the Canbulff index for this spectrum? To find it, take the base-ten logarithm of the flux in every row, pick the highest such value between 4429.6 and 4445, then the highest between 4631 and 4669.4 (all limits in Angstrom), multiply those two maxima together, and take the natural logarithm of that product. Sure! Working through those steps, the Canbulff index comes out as 0.18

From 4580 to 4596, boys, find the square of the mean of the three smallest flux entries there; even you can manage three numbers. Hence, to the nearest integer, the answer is 98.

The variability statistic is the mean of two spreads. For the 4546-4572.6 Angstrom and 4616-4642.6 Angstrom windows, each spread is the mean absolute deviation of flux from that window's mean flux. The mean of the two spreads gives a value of 0.67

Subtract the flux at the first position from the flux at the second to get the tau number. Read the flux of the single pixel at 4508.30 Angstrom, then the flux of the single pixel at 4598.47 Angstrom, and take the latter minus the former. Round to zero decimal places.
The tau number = -2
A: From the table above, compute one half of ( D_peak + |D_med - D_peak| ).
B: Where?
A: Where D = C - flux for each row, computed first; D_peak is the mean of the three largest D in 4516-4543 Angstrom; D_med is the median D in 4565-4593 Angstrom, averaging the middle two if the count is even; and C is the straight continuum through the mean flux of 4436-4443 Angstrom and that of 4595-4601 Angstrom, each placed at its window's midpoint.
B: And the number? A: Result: 1.8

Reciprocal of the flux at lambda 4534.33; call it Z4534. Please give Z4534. 0.111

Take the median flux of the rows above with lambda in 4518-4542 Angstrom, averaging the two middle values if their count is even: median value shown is 10.2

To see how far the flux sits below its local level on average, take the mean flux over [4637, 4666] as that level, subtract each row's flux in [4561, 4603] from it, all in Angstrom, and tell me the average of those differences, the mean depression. -0.3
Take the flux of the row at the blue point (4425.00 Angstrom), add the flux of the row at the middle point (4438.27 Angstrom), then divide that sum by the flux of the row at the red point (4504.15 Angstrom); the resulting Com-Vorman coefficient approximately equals 1.67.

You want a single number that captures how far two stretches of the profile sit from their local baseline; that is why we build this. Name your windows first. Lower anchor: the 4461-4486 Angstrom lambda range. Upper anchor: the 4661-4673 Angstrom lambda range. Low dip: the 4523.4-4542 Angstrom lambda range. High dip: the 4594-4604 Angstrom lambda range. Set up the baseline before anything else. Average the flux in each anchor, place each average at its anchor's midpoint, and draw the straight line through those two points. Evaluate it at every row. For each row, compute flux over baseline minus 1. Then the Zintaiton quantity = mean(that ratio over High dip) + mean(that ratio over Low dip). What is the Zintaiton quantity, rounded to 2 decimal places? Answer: 0.08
